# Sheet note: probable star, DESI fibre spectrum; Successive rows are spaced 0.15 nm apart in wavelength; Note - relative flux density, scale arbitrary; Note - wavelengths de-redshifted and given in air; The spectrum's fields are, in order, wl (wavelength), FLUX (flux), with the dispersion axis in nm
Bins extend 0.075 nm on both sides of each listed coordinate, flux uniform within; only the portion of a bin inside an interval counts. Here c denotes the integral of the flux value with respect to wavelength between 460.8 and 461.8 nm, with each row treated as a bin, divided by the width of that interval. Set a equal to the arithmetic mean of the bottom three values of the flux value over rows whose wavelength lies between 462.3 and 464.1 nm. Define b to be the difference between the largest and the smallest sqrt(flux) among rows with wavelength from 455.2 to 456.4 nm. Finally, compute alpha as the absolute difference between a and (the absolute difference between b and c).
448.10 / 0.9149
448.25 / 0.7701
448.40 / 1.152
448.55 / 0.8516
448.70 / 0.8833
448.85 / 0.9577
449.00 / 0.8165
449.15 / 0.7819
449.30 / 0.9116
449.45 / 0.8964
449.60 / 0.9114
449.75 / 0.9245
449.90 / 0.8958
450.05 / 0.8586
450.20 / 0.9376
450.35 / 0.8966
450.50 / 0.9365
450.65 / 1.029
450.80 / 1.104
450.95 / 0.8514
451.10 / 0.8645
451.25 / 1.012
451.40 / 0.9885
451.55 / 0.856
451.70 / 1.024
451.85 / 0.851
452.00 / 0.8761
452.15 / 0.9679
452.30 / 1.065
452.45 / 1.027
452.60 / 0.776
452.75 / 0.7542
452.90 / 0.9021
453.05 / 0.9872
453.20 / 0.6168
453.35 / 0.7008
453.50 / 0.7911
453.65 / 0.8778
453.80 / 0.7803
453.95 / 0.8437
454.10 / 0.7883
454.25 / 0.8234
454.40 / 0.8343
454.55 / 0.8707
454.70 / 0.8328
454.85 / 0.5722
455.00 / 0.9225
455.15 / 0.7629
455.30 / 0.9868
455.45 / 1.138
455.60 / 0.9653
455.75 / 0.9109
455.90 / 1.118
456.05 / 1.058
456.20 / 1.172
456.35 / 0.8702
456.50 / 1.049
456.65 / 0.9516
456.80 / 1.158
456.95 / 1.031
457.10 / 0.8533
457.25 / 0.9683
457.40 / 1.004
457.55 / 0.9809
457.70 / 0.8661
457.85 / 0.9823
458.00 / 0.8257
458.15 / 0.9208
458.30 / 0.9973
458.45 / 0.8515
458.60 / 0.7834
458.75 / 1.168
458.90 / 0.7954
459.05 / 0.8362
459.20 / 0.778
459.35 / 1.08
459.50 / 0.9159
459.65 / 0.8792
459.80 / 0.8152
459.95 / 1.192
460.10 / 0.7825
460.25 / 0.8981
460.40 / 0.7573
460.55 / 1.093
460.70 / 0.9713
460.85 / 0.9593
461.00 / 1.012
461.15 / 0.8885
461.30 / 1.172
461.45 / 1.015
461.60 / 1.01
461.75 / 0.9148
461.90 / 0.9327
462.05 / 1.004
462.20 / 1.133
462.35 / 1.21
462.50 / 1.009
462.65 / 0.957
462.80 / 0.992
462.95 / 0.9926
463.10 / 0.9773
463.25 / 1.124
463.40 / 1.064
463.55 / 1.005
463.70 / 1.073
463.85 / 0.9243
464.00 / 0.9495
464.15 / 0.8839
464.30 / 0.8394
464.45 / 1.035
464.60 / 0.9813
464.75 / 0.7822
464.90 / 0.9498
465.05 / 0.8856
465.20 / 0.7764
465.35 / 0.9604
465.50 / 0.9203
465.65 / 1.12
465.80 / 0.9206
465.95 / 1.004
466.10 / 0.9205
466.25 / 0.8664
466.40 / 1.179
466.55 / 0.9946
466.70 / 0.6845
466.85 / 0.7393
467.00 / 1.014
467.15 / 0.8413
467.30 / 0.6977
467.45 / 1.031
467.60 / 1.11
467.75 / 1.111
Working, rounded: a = 0.94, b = 0.15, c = 1.00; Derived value 0.09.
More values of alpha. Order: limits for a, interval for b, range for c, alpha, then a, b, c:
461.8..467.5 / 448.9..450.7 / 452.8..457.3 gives 0.07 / 0.71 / 0.13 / 0.90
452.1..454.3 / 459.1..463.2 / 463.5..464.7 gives 0.04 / 0.69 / 0.23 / 0.96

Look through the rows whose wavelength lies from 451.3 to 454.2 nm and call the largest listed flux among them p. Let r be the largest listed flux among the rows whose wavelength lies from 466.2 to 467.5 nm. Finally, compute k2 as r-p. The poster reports 0.11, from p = 1.065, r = 1.179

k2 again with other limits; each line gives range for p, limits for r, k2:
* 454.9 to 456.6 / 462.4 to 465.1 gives -0.05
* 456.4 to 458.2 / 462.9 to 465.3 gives -0.03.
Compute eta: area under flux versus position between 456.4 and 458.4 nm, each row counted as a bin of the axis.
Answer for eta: 1.93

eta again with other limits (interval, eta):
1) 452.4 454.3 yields 1.55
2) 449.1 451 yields 1.75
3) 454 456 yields 1.78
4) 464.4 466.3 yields 1.77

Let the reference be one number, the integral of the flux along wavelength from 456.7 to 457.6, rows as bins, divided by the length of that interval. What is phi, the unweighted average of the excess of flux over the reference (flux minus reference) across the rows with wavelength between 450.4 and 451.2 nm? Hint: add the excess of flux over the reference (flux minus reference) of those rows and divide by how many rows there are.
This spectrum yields -0.041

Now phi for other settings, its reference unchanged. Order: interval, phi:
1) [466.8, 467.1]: -0.122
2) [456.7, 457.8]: -0.018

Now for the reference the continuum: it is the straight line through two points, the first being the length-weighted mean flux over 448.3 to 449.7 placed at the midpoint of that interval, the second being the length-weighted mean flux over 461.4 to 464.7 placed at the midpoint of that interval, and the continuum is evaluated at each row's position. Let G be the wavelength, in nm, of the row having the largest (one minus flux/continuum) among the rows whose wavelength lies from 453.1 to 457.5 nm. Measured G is 454.85 nm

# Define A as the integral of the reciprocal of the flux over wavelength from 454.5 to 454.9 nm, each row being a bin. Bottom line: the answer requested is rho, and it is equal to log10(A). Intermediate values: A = 0.5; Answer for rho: -0.3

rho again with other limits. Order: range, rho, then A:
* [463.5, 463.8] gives -0.5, 0.3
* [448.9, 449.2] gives -0.4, 0.4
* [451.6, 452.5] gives 0.0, 0.9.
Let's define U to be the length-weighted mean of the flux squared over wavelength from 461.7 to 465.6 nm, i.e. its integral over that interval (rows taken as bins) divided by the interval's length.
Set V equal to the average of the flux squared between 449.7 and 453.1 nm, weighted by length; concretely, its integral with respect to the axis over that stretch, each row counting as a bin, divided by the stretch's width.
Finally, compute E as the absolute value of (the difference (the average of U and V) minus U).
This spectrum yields 0.04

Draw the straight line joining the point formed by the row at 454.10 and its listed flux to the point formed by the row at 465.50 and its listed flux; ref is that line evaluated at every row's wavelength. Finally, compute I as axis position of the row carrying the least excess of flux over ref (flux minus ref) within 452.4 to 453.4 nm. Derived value 453.20 nm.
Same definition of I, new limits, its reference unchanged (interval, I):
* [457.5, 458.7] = 458.60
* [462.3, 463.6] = 462.65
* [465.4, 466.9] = 466.70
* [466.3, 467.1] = 466.70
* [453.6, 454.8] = 453.80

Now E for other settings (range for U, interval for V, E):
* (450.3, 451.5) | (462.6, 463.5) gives 0.06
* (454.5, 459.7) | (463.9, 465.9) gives 0.02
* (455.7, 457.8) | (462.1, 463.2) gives 0.04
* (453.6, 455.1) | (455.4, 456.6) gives 0.20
